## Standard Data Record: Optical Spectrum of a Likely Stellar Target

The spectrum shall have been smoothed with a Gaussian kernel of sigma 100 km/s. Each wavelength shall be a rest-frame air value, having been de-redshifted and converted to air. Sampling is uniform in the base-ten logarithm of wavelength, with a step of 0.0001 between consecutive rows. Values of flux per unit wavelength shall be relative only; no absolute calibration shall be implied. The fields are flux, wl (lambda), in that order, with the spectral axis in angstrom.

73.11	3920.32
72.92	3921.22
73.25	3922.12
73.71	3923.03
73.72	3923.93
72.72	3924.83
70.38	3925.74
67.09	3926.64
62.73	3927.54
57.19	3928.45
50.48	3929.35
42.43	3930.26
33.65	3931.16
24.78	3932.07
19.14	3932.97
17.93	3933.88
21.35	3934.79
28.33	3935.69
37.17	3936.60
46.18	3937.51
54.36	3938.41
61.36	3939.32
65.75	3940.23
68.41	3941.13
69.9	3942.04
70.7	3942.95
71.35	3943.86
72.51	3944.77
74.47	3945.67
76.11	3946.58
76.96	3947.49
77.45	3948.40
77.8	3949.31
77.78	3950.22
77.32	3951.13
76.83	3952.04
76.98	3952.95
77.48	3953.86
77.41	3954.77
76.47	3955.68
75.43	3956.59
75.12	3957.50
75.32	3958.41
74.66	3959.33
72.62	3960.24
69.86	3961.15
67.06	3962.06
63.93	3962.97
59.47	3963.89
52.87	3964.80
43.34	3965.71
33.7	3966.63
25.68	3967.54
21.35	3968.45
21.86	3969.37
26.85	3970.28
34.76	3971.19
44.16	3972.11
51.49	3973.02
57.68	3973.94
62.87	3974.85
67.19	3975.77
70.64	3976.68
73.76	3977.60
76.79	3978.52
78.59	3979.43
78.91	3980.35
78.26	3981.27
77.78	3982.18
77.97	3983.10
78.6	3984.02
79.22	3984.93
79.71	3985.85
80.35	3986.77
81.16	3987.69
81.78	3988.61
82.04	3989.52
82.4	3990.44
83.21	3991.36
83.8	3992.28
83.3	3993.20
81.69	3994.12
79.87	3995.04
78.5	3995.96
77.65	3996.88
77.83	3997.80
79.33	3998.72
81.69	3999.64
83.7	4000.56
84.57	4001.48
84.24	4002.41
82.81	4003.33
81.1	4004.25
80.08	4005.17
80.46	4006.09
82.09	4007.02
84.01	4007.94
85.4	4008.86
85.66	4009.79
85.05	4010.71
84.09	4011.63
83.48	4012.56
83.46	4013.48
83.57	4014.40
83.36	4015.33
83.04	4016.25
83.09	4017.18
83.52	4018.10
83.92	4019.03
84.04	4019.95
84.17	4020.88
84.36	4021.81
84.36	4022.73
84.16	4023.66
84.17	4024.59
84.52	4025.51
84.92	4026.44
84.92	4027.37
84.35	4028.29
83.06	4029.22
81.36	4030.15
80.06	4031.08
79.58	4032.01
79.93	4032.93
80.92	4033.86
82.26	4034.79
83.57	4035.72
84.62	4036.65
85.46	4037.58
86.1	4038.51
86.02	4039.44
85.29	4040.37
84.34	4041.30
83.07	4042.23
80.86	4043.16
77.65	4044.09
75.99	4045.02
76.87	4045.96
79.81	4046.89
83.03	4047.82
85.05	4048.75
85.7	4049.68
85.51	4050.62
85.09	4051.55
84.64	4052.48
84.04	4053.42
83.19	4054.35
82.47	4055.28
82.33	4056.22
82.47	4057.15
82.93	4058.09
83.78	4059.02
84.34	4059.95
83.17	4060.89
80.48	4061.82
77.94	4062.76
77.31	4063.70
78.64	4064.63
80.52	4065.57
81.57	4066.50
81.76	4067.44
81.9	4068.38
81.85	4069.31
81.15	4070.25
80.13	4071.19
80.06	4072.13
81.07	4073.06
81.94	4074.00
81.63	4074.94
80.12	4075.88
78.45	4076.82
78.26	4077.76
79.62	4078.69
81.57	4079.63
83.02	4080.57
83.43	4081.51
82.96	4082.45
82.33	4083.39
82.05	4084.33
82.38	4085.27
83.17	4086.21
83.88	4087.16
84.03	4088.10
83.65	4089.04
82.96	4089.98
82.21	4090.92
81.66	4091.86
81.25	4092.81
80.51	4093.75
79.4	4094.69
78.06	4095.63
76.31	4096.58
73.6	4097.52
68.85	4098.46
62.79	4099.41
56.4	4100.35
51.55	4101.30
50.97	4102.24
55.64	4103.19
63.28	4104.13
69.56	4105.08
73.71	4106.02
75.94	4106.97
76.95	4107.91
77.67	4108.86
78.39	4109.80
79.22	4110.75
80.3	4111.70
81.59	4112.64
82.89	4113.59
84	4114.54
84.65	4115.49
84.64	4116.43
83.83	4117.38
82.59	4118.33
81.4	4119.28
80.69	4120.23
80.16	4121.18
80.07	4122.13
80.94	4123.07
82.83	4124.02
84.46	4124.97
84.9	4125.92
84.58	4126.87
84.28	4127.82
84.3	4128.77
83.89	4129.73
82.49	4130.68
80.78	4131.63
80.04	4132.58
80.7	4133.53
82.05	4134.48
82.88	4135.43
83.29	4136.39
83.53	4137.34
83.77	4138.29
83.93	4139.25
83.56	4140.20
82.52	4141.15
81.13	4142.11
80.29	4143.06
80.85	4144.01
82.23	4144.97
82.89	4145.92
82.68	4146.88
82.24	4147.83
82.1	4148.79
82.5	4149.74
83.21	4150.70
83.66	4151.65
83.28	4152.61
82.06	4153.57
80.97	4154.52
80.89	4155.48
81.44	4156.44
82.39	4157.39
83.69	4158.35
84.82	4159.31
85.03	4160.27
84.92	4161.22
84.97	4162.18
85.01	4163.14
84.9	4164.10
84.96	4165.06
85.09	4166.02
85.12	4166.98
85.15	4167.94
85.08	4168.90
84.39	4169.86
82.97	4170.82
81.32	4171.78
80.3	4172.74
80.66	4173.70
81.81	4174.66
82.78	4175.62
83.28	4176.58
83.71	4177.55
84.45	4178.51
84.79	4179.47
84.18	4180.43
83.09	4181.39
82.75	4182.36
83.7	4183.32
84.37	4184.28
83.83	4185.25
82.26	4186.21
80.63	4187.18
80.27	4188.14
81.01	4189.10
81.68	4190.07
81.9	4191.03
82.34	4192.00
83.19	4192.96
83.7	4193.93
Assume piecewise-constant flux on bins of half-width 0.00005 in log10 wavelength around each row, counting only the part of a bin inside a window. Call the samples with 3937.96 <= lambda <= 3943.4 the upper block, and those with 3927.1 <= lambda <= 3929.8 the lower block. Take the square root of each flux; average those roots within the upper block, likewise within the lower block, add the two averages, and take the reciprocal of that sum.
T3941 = 0.0642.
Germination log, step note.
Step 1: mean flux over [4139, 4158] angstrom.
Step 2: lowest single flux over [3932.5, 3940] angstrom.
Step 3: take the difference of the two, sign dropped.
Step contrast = 64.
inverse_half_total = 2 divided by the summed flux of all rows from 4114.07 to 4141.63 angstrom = 0.0008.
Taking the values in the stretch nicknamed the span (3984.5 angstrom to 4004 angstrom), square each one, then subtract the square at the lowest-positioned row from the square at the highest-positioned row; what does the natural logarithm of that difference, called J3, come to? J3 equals 6.37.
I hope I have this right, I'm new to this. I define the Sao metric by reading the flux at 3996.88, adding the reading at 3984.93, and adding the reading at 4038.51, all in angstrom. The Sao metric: 243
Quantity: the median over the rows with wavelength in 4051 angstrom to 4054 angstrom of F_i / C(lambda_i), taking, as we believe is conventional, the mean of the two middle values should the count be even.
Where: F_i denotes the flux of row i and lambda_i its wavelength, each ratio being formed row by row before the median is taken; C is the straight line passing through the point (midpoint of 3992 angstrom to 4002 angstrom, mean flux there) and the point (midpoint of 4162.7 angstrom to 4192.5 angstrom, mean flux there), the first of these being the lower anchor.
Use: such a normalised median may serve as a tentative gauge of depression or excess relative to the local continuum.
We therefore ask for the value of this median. 1.04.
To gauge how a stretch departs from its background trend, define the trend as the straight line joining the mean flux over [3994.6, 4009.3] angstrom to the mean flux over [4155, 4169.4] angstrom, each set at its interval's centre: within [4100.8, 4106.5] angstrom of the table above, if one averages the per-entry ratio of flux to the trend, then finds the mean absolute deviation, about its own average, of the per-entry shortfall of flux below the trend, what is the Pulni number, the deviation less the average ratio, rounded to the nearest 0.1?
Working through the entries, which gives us 7.3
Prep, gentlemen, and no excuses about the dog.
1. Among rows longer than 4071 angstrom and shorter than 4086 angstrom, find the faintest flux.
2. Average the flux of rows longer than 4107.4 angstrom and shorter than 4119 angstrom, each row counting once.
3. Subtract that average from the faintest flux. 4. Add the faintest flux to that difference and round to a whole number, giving 75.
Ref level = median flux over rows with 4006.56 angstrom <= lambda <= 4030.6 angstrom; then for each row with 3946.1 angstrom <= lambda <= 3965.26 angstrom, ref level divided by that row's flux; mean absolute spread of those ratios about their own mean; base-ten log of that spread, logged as -1.04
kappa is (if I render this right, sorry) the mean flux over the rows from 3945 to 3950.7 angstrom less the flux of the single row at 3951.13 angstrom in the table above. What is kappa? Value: -1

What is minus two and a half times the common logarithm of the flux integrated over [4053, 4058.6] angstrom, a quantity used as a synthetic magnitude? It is -6.67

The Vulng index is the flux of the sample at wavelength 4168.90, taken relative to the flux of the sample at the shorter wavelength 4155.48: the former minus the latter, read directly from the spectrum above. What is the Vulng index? 4.2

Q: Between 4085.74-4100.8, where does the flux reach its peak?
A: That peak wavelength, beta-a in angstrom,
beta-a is 4088.10 angstrom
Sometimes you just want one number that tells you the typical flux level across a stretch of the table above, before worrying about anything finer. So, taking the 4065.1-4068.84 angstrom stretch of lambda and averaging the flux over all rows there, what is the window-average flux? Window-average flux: 81.4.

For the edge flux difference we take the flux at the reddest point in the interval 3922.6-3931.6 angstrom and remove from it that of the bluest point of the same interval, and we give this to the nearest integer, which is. -40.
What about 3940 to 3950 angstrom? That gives 12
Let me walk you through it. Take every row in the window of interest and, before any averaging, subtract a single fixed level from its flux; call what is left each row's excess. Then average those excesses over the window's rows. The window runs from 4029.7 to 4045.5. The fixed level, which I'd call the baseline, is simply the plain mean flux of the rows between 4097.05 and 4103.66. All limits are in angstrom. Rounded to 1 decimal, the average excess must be 22.2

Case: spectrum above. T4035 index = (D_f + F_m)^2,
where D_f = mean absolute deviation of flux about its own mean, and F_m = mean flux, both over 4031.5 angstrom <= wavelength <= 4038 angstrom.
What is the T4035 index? 7095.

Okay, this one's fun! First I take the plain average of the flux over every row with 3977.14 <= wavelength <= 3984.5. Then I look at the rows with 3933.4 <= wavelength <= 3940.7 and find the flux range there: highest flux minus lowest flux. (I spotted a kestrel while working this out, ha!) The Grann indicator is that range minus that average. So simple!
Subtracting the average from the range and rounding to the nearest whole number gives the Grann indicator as -30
